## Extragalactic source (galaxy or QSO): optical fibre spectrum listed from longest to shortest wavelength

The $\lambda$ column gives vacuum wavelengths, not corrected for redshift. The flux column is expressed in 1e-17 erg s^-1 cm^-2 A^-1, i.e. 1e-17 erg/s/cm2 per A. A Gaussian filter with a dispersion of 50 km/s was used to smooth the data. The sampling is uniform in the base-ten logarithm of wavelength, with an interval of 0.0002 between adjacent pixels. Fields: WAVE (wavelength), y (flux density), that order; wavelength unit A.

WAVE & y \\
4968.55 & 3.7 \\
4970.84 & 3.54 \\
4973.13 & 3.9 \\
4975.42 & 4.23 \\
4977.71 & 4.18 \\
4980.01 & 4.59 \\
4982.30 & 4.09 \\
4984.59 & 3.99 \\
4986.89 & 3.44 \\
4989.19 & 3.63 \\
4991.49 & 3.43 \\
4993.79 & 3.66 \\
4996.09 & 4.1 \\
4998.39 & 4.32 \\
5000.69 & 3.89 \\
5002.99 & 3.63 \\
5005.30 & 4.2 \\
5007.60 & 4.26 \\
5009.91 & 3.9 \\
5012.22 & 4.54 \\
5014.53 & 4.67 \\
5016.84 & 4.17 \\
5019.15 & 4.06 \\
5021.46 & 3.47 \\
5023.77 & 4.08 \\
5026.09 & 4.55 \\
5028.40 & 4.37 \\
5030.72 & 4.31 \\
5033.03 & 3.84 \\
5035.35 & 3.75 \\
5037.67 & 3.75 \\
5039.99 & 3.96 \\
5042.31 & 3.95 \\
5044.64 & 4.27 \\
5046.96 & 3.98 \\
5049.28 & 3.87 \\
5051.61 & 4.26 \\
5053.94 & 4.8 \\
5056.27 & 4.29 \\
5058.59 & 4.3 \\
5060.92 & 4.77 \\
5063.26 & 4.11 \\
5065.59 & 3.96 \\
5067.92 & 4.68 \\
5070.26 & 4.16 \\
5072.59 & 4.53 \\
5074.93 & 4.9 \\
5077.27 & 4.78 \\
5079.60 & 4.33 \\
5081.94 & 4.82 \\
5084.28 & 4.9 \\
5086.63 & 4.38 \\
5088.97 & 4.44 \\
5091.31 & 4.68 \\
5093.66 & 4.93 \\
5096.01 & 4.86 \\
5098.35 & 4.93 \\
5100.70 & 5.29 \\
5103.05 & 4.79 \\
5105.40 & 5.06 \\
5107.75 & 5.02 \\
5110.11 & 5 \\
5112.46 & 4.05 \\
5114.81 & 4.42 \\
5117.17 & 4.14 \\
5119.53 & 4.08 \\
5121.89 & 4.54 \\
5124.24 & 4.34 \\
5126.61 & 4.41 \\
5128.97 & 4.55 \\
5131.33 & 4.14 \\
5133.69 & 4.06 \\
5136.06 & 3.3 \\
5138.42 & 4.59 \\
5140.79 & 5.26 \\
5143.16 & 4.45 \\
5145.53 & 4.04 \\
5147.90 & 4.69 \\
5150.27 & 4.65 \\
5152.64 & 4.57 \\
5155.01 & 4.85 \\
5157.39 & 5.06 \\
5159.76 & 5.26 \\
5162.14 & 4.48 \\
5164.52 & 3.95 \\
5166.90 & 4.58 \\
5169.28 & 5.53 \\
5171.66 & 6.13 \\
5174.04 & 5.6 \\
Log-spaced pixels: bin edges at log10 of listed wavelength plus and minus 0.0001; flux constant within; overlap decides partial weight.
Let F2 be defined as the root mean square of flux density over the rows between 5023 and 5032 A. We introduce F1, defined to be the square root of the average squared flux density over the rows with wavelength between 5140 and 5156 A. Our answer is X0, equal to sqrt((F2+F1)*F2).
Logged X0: 6.24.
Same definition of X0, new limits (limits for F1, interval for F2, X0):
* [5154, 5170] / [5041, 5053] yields 6.02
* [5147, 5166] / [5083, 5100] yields 6.69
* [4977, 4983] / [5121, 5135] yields 6.12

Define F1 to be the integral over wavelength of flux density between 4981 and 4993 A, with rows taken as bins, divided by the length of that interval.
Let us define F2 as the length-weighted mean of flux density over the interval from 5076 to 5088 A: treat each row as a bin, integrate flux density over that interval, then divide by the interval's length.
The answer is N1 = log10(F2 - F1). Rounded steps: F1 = 3.73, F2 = 4.6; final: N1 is -0.04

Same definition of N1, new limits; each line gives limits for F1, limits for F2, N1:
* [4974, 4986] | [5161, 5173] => -0.12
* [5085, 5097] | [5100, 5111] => -0.45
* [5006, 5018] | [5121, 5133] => -1.11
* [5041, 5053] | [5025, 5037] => -1.15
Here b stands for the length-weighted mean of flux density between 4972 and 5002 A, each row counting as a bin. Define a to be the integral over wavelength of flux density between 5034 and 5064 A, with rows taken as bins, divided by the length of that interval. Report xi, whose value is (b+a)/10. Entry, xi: 0.811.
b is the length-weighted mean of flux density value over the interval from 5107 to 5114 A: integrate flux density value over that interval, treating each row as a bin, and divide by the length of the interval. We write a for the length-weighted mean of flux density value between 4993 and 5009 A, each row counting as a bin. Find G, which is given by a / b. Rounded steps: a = 4.0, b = 4.7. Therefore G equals 0.86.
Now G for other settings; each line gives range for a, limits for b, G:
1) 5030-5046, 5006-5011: 0.97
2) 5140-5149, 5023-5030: 1.05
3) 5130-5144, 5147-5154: 0.93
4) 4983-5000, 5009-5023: 0.92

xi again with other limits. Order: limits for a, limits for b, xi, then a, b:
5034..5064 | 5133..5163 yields 0.872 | 4.2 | 4.57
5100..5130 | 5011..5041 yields 0.870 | 4.6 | 4.12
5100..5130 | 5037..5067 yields 0.877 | 4.6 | 4.19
